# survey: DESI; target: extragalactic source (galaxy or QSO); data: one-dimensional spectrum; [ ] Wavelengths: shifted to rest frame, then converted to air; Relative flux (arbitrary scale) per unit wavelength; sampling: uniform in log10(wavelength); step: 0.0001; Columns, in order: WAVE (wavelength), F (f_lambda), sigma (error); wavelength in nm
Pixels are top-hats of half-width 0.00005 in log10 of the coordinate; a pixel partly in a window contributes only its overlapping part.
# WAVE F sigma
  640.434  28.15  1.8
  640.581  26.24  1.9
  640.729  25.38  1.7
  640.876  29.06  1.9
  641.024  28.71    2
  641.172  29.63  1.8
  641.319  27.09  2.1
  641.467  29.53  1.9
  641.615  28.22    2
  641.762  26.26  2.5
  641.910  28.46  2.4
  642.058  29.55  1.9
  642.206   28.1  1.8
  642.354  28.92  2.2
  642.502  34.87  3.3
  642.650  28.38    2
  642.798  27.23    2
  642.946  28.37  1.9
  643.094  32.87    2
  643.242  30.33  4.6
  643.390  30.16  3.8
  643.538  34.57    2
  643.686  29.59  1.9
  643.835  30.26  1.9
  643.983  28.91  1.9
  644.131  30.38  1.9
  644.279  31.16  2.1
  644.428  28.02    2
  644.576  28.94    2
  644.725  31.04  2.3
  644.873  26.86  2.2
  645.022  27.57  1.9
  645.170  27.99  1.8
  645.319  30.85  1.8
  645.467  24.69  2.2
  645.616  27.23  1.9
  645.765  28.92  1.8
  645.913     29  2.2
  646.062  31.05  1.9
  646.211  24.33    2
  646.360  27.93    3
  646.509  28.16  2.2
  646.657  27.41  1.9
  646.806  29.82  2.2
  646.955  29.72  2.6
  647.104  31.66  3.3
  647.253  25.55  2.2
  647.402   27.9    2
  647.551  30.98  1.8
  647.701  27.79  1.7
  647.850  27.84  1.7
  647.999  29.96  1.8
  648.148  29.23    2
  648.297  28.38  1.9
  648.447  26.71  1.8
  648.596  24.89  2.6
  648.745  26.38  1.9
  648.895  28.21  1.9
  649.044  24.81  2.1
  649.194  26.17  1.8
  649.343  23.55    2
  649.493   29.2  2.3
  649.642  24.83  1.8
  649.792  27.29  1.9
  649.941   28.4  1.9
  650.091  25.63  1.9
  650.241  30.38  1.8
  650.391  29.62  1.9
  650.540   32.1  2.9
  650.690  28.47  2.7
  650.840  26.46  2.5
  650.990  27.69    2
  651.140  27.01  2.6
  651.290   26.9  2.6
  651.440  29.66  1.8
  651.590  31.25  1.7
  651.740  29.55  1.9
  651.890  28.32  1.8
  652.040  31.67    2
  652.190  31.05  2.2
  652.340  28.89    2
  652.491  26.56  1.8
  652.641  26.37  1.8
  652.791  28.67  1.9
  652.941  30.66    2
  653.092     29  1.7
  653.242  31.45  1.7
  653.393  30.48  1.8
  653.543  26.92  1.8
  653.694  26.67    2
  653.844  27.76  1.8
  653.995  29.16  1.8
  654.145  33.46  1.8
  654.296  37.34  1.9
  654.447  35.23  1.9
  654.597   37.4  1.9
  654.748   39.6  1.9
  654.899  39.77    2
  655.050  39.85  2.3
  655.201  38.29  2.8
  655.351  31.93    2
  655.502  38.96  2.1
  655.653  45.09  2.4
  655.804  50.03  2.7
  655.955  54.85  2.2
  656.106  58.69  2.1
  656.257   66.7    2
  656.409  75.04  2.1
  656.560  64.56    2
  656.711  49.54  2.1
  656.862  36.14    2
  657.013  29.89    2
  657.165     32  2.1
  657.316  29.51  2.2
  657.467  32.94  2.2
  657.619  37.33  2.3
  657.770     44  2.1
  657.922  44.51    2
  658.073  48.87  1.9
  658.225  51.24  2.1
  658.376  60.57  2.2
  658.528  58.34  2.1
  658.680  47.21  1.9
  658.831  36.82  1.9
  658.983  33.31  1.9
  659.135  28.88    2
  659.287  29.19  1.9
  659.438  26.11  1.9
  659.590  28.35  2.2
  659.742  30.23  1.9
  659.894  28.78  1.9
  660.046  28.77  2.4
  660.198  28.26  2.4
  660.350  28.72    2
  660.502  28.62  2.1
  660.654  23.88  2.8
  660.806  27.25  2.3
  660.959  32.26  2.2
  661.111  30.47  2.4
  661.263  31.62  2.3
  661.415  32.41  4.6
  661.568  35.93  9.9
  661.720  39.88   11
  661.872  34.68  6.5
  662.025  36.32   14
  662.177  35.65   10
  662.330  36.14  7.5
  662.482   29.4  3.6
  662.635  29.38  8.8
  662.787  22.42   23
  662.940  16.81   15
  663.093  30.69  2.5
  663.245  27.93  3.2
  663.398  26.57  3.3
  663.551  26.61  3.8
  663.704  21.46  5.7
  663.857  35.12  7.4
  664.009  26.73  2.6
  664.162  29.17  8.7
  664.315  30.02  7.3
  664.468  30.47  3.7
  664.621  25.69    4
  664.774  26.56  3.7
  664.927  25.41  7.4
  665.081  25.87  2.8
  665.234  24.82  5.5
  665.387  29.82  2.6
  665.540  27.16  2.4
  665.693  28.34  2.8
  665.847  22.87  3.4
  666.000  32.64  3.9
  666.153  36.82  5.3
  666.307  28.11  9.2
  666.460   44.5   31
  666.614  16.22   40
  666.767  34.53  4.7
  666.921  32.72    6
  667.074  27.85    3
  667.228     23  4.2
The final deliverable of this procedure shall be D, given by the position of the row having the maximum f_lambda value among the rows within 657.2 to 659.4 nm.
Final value 658.376 nm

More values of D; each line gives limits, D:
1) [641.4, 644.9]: 642.502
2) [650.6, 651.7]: 651.590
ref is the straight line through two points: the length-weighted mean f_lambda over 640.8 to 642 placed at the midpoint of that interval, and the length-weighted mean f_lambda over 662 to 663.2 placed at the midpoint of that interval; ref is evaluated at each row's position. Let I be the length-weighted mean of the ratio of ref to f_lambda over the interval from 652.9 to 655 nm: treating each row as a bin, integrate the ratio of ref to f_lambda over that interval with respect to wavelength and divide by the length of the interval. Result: 0.90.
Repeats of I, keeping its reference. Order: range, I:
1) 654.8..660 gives 0.74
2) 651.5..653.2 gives 0.99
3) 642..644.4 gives 0.95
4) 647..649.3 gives 1.04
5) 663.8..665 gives 1.04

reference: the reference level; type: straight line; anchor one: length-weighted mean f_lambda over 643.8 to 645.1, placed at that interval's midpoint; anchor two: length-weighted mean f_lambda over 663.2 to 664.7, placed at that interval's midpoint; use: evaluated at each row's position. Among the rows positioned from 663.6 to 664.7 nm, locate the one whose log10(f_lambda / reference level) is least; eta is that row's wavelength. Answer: 663.704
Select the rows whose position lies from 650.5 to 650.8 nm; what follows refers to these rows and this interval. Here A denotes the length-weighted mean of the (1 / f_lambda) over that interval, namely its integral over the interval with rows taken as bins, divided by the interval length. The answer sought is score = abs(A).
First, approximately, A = 0.0339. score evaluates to 0.0339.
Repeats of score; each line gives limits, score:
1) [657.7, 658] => 0.0226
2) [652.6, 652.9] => 0.0359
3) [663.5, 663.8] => 0.0415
